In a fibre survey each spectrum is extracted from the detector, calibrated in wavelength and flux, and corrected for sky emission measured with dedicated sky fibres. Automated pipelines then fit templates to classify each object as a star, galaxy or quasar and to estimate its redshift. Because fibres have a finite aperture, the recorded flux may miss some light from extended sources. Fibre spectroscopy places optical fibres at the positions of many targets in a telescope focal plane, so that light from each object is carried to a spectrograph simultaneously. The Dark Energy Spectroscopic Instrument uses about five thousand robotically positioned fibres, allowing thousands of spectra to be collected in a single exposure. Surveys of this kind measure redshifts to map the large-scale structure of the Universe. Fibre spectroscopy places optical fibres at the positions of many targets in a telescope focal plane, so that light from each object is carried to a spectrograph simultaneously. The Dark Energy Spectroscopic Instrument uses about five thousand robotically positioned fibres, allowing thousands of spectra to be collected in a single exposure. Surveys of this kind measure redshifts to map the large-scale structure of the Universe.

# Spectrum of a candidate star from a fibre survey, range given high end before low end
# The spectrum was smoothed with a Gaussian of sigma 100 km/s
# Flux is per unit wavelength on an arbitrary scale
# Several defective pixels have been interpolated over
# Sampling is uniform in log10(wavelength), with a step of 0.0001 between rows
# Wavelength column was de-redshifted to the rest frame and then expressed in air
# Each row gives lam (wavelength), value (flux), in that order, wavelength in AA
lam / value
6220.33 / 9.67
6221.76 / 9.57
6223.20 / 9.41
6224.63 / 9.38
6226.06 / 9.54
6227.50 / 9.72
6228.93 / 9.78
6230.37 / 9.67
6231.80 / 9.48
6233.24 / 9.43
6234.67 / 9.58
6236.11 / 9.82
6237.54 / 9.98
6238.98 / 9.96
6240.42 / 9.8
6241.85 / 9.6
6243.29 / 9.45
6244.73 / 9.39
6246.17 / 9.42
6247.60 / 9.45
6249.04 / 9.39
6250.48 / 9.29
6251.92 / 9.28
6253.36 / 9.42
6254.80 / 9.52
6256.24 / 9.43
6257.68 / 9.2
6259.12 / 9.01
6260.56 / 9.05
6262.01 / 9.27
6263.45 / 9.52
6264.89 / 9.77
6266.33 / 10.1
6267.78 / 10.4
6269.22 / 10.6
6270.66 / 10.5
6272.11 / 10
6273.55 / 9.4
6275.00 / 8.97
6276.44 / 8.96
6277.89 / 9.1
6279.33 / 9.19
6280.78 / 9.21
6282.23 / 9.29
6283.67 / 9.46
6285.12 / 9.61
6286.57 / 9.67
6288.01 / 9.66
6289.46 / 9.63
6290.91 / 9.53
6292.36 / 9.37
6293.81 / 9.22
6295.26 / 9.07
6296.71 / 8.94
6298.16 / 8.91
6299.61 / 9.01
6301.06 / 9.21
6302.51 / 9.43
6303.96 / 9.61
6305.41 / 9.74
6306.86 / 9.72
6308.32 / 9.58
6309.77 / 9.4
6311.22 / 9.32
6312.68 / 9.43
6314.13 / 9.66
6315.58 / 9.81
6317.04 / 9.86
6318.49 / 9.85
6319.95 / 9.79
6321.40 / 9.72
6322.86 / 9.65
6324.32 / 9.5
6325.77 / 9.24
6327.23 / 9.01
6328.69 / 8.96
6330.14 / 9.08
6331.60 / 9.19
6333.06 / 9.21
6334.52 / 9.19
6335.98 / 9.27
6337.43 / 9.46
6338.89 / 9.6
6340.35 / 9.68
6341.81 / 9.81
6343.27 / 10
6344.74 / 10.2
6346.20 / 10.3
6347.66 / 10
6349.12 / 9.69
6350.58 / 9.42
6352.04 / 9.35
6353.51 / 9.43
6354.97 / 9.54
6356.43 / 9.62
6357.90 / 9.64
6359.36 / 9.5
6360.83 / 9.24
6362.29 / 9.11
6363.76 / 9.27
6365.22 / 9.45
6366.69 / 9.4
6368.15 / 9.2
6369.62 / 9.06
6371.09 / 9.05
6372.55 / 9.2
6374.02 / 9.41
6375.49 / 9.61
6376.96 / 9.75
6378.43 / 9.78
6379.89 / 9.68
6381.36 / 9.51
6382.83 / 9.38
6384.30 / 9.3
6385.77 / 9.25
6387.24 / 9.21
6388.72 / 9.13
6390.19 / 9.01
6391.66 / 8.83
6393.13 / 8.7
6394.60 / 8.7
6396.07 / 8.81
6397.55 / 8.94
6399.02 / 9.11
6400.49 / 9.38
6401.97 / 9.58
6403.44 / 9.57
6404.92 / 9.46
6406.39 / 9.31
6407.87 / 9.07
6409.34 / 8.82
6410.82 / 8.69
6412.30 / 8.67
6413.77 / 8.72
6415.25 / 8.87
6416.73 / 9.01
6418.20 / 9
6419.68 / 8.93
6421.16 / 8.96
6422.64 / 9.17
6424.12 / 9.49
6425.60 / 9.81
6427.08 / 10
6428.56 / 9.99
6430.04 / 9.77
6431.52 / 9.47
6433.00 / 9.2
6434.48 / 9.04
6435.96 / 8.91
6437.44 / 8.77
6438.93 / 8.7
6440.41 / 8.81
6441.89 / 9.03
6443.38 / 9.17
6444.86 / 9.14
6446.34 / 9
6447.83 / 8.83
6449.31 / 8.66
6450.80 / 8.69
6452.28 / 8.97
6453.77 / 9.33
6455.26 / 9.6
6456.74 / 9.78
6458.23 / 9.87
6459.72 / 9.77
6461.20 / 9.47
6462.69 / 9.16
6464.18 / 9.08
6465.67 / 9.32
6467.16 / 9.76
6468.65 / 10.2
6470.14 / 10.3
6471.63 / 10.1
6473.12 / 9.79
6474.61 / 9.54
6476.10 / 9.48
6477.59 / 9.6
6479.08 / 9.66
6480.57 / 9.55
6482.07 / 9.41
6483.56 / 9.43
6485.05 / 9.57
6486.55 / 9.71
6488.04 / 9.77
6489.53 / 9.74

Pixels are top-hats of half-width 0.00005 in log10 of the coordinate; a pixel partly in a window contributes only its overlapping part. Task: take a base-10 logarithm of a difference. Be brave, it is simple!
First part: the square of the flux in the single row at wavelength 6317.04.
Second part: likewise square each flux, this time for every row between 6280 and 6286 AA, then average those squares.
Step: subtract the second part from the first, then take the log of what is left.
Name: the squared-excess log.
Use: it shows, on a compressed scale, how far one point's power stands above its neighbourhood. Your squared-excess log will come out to 0.95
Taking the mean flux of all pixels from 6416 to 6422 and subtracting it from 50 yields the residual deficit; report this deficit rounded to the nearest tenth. 41.0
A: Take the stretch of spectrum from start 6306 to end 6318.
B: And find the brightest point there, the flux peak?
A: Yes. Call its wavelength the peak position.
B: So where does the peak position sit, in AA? 6317.04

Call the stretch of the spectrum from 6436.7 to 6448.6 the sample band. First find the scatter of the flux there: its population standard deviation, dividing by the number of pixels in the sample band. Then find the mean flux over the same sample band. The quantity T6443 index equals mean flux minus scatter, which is 8.77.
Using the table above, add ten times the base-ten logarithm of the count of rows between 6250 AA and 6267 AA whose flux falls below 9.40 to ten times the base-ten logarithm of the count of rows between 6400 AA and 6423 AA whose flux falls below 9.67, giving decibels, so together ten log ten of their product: 20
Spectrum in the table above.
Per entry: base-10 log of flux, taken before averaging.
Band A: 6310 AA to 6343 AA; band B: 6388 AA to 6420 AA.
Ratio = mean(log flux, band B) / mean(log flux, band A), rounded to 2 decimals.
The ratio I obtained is 0.98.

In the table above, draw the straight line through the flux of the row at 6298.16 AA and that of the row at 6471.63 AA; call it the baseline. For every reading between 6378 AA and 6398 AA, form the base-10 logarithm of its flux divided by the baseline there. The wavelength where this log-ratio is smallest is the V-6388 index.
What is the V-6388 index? 6394.60 AA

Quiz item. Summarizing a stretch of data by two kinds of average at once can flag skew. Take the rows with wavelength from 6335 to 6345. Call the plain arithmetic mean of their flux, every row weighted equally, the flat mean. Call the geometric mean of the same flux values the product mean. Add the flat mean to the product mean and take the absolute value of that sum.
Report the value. 19.4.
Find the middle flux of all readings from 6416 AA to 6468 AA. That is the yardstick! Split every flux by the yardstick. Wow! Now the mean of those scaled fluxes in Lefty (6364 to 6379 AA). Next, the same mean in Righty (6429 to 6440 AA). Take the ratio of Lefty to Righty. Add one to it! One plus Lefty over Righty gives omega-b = 2.03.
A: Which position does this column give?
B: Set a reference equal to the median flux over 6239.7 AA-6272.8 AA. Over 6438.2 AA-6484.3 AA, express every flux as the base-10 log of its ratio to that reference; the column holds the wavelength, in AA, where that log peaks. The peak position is 6470.14 AA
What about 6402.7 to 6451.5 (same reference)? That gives 6427.08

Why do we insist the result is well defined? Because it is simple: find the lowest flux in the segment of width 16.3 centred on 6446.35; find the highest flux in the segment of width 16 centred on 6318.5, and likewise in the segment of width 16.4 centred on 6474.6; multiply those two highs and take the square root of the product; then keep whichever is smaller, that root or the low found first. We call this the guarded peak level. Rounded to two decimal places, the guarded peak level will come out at 8.66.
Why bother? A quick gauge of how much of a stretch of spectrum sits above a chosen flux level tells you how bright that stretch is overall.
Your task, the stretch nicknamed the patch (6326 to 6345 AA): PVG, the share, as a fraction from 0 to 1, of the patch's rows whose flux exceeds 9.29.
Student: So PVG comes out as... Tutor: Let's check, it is 0.462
